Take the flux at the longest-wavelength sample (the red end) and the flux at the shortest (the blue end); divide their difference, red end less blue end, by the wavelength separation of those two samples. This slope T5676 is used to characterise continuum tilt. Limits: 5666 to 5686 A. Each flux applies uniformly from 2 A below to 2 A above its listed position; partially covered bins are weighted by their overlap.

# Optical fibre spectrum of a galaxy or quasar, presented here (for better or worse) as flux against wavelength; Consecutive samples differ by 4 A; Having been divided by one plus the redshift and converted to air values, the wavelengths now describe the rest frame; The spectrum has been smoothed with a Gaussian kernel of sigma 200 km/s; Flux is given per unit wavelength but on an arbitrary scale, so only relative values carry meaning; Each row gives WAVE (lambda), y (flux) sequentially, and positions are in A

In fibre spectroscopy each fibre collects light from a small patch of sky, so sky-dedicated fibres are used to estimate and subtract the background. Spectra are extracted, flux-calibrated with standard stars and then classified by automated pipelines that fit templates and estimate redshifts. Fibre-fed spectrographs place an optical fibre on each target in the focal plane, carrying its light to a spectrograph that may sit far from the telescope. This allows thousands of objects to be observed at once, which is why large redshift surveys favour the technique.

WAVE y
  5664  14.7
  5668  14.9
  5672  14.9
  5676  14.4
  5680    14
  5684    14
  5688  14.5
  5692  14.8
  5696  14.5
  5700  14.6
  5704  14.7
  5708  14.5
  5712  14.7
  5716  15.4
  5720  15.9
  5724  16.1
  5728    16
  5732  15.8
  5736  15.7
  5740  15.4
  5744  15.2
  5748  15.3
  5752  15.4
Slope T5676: -0.06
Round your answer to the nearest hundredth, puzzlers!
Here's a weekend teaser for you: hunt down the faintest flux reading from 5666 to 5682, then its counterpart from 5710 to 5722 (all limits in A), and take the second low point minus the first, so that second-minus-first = 0.70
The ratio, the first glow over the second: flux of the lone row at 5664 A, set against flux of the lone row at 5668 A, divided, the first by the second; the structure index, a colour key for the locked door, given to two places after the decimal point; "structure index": 0.99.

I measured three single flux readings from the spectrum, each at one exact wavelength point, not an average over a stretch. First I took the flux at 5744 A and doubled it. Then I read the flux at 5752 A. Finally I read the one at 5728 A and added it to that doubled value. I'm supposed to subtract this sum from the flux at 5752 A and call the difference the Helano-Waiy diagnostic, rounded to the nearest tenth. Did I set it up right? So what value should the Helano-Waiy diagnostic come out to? -31.0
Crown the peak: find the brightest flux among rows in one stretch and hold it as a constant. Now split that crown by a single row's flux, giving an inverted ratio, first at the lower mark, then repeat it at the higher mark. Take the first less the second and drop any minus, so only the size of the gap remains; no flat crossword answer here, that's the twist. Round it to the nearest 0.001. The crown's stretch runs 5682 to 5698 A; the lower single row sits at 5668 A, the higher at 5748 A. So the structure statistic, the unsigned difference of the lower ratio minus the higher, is 0.026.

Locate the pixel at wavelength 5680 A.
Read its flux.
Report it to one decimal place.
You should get 14.0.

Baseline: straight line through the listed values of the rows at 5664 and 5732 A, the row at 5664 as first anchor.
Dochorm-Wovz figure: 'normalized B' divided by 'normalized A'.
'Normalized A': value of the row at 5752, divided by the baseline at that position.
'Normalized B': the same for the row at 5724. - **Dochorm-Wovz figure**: 1.08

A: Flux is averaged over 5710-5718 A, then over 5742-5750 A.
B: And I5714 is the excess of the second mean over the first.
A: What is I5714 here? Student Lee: 0.2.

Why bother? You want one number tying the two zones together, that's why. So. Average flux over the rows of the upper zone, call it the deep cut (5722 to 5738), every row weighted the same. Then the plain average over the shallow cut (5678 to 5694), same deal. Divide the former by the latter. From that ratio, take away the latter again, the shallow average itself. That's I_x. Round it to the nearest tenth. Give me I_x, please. -13.2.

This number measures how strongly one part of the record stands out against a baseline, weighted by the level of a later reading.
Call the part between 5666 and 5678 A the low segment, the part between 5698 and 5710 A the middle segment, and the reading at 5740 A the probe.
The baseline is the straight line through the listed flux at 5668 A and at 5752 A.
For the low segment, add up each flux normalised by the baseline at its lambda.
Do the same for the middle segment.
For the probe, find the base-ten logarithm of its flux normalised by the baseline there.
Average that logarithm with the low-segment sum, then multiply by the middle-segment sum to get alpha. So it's 4.29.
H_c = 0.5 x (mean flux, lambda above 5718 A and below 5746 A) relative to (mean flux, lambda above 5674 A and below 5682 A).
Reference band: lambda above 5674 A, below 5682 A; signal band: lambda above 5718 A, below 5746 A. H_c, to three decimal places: 0.554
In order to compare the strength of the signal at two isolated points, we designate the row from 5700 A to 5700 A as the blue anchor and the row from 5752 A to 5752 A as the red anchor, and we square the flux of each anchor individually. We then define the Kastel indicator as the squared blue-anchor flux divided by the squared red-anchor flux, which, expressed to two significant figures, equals 0.90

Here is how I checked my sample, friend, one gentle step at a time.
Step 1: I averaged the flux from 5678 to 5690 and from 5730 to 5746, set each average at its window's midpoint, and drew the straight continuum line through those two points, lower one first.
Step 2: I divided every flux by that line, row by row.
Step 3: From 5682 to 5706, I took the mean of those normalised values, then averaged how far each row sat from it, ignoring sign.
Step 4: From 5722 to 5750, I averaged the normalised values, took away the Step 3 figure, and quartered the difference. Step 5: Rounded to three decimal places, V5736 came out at 0.250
